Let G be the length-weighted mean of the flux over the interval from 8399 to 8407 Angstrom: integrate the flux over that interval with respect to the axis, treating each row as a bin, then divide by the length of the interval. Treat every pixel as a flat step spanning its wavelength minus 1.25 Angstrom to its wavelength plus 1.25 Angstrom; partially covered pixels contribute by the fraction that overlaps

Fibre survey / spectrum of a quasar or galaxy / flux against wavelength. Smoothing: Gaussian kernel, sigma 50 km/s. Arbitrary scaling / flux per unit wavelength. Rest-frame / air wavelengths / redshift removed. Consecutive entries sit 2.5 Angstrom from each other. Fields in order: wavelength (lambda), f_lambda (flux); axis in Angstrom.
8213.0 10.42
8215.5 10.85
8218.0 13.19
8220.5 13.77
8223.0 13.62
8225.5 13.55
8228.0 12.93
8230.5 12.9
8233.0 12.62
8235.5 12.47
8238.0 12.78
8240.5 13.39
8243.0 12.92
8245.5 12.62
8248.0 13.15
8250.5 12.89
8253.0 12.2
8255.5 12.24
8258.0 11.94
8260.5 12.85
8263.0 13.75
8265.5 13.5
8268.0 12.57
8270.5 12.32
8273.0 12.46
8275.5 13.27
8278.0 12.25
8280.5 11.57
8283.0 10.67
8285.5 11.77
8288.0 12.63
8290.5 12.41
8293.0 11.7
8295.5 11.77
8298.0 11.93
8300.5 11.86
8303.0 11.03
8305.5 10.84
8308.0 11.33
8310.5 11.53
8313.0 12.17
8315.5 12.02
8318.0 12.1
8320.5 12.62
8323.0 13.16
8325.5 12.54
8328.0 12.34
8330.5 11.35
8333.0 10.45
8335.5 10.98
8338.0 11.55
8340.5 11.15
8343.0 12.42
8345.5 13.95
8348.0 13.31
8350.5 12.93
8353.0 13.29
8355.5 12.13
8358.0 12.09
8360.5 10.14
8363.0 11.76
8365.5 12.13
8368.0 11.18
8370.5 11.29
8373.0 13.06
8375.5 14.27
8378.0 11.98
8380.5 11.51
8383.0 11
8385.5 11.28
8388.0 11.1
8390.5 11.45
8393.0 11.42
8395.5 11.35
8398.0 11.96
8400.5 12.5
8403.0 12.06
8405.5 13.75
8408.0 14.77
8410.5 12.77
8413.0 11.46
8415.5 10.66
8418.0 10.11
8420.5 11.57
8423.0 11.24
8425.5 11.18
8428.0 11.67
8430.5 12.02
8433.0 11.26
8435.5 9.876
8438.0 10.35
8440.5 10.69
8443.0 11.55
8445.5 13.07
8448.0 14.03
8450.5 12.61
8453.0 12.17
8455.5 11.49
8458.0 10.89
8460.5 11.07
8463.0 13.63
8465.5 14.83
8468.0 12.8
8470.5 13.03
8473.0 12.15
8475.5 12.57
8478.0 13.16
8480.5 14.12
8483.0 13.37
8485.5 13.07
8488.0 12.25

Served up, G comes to 12.8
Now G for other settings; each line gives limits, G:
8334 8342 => 11.2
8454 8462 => 11.3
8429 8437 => 11.0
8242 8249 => 12.9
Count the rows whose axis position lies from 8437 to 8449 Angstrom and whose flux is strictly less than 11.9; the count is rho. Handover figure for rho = 3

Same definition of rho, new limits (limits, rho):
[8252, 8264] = 0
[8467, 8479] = 0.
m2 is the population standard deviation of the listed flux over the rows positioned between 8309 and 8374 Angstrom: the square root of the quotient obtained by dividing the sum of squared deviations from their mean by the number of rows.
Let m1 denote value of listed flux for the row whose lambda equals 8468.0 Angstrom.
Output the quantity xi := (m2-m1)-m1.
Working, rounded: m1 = 12.8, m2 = 0.90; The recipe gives -25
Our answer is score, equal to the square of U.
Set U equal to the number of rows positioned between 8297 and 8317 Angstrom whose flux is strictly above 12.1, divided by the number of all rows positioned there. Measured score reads 0.02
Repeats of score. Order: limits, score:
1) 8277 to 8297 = 0.14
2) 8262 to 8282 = 0.77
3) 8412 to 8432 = 0.00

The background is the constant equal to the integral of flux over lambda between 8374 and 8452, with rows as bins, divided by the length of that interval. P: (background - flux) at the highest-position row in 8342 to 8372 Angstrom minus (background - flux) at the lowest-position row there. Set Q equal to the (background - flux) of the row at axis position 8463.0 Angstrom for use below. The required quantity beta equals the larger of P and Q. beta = 1.1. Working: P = 1.1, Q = -1.8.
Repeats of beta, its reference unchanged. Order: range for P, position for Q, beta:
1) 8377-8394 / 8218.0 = 0.6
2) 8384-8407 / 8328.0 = -0.5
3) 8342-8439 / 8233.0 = 2.1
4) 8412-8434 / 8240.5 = 0.2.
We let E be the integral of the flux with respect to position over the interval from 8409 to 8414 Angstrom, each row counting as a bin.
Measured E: 61.4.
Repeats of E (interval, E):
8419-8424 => 56.7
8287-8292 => 62.4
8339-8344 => 58.7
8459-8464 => 61.1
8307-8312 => 57.4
